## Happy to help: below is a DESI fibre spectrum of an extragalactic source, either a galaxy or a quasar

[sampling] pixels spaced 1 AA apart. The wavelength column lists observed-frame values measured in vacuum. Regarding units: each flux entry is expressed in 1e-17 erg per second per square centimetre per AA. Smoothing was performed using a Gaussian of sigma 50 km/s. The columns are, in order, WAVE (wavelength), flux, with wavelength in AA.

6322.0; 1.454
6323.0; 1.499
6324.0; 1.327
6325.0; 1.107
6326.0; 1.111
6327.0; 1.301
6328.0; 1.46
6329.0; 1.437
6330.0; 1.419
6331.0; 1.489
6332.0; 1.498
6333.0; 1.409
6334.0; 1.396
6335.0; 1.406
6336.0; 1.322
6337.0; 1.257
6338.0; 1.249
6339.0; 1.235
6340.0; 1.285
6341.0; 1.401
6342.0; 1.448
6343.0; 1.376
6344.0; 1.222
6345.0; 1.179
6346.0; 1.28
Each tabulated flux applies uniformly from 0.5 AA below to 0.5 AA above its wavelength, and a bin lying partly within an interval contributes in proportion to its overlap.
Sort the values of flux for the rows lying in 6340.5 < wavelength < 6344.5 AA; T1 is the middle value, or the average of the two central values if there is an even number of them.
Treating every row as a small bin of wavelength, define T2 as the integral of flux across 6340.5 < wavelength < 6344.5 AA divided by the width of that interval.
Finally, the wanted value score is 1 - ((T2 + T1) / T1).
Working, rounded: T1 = 1.39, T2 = 1.36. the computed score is -0.98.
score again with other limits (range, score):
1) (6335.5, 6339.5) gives -1.01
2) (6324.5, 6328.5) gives -1.03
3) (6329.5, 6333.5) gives -1.00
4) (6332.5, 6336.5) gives -0.99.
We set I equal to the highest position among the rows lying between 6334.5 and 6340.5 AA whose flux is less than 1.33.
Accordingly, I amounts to 6340.0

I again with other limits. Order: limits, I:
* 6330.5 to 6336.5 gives 6336.0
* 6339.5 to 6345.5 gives 6345.0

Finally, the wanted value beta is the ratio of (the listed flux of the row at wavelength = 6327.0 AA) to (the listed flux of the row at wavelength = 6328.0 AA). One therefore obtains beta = 0.89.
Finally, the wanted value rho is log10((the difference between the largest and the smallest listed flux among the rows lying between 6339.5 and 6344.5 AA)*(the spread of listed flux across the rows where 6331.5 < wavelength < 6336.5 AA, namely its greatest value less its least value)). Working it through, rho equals -1.40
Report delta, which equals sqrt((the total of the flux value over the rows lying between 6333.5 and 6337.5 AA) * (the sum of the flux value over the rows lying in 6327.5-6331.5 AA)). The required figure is 5.59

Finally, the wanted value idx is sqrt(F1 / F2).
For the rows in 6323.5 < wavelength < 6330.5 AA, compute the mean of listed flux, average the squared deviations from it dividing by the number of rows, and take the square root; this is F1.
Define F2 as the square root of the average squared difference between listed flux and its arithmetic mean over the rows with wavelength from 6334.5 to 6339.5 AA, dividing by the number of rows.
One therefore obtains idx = 1.47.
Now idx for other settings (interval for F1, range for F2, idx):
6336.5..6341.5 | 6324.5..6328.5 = 0.64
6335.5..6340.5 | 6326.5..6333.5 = 0.71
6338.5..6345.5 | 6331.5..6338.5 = 1.06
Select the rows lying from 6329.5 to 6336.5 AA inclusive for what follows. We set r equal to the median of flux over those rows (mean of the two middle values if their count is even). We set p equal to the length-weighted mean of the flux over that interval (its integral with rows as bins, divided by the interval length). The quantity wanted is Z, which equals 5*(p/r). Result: 5.04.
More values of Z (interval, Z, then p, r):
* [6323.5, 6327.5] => 5.02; 1.21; 1.21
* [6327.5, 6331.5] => 5.01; 1.45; 1.45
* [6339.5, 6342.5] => 4.92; 1.38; 1.40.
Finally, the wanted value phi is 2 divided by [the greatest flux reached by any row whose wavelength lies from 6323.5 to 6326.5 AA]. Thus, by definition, 1.51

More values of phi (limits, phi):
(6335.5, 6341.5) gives 1.43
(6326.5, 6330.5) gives 1.37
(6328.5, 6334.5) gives 1.34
